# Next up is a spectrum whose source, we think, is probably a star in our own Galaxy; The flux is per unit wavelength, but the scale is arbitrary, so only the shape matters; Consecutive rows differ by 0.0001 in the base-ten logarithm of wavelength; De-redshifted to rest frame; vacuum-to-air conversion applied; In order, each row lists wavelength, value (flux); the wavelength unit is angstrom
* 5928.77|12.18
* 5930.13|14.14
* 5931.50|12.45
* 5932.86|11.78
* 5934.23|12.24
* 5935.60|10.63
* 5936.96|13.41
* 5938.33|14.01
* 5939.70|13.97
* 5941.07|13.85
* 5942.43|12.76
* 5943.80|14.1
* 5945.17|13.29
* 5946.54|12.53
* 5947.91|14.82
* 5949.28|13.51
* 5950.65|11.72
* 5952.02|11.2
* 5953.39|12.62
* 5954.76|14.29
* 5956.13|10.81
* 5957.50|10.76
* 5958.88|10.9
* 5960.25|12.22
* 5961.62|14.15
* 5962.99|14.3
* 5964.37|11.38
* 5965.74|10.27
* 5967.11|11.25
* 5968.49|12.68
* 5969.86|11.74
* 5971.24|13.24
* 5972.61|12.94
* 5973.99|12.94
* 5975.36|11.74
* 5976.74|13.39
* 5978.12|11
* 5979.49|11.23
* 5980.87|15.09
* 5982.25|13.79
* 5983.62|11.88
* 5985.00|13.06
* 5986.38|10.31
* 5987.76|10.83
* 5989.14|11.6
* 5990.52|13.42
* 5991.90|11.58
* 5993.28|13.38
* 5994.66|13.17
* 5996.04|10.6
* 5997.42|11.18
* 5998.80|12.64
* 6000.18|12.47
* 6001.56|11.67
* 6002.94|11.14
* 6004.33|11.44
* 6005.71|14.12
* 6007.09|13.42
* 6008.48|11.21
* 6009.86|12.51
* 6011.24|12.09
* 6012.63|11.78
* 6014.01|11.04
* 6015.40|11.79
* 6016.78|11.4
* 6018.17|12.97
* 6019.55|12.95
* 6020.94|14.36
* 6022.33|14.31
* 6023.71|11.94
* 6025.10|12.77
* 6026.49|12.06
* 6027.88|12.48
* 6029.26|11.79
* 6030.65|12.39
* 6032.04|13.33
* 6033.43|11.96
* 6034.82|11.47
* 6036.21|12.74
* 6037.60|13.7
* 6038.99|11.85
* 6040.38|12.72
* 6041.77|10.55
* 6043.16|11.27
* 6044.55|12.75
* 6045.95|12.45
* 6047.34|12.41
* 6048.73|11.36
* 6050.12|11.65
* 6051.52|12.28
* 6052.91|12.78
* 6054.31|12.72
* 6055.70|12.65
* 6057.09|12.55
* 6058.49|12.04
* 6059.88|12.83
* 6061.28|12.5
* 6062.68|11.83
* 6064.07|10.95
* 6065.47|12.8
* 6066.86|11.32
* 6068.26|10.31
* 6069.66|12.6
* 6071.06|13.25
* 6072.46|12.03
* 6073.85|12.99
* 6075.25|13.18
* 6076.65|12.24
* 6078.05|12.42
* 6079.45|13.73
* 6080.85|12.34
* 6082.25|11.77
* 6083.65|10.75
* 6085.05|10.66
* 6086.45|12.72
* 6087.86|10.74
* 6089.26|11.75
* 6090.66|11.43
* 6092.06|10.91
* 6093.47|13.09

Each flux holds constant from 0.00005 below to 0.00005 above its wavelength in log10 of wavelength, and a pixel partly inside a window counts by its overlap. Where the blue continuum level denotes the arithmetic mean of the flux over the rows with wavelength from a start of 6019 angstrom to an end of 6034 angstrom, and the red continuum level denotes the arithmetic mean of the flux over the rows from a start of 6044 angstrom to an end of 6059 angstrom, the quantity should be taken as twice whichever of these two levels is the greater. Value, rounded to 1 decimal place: 25.5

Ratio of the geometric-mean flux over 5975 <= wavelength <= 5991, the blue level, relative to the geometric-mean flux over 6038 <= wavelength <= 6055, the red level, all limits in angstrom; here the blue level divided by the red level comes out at 1.013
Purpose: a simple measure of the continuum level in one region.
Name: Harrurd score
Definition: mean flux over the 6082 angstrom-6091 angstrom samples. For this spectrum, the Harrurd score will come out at 11.4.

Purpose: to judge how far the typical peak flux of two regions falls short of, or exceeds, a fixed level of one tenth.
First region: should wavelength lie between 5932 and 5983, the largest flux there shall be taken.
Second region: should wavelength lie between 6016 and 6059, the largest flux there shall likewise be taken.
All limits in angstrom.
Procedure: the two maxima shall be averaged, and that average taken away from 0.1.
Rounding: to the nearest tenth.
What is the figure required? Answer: -14.6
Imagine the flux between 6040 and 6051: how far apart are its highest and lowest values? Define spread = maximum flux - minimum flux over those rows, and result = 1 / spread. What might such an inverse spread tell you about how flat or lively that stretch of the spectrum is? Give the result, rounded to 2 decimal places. 0.45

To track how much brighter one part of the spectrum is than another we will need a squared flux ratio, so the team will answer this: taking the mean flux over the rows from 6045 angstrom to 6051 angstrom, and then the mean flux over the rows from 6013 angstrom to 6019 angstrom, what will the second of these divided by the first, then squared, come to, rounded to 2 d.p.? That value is 0.97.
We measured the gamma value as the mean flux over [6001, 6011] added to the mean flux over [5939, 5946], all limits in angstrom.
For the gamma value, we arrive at 25.8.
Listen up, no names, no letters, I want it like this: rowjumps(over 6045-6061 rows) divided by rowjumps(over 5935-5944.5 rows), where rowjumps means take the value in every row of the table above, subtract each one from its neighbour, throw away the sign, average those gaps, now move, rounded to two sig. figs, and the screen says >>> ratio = 0.41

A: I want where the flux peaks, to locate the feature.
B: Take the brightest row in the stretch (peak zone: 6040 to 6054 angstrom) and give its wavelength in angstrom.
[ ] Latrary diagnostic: 6052.91 angstrom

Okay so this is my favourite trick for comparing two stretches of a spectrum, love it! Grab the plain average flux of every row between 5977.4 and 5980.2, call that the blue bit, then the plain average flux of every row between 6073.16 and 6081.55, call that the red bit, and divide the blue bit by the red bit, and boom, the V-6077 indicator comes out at 0.87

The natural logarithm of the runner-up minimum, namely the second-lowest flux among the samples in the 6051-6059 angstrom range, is 2.51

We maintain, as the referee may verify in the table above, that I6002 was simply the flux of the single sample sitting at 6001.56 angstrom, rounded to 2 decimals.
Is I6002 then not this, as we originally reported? 11.67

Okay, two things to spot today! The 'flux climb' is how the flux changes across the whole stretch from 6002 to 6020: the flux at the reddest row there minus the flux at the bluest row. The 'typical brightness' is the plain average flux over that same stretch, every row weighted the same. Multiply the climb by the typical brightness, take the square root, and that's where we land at 4.7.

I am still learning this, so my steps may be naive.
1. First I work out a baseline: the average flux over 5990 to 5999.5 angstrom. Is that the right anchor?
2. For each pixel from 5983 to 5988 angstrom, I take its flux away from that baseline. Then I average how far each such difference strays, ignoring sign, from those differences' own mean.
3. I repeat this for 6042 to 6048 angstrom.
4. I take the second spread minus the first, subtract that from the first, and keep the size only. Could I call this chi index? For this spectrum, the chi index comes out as 1.4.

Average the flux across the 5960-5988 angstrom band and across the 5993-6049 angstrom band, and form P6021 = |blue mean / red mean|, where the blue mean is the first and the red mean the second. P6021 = 1.01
